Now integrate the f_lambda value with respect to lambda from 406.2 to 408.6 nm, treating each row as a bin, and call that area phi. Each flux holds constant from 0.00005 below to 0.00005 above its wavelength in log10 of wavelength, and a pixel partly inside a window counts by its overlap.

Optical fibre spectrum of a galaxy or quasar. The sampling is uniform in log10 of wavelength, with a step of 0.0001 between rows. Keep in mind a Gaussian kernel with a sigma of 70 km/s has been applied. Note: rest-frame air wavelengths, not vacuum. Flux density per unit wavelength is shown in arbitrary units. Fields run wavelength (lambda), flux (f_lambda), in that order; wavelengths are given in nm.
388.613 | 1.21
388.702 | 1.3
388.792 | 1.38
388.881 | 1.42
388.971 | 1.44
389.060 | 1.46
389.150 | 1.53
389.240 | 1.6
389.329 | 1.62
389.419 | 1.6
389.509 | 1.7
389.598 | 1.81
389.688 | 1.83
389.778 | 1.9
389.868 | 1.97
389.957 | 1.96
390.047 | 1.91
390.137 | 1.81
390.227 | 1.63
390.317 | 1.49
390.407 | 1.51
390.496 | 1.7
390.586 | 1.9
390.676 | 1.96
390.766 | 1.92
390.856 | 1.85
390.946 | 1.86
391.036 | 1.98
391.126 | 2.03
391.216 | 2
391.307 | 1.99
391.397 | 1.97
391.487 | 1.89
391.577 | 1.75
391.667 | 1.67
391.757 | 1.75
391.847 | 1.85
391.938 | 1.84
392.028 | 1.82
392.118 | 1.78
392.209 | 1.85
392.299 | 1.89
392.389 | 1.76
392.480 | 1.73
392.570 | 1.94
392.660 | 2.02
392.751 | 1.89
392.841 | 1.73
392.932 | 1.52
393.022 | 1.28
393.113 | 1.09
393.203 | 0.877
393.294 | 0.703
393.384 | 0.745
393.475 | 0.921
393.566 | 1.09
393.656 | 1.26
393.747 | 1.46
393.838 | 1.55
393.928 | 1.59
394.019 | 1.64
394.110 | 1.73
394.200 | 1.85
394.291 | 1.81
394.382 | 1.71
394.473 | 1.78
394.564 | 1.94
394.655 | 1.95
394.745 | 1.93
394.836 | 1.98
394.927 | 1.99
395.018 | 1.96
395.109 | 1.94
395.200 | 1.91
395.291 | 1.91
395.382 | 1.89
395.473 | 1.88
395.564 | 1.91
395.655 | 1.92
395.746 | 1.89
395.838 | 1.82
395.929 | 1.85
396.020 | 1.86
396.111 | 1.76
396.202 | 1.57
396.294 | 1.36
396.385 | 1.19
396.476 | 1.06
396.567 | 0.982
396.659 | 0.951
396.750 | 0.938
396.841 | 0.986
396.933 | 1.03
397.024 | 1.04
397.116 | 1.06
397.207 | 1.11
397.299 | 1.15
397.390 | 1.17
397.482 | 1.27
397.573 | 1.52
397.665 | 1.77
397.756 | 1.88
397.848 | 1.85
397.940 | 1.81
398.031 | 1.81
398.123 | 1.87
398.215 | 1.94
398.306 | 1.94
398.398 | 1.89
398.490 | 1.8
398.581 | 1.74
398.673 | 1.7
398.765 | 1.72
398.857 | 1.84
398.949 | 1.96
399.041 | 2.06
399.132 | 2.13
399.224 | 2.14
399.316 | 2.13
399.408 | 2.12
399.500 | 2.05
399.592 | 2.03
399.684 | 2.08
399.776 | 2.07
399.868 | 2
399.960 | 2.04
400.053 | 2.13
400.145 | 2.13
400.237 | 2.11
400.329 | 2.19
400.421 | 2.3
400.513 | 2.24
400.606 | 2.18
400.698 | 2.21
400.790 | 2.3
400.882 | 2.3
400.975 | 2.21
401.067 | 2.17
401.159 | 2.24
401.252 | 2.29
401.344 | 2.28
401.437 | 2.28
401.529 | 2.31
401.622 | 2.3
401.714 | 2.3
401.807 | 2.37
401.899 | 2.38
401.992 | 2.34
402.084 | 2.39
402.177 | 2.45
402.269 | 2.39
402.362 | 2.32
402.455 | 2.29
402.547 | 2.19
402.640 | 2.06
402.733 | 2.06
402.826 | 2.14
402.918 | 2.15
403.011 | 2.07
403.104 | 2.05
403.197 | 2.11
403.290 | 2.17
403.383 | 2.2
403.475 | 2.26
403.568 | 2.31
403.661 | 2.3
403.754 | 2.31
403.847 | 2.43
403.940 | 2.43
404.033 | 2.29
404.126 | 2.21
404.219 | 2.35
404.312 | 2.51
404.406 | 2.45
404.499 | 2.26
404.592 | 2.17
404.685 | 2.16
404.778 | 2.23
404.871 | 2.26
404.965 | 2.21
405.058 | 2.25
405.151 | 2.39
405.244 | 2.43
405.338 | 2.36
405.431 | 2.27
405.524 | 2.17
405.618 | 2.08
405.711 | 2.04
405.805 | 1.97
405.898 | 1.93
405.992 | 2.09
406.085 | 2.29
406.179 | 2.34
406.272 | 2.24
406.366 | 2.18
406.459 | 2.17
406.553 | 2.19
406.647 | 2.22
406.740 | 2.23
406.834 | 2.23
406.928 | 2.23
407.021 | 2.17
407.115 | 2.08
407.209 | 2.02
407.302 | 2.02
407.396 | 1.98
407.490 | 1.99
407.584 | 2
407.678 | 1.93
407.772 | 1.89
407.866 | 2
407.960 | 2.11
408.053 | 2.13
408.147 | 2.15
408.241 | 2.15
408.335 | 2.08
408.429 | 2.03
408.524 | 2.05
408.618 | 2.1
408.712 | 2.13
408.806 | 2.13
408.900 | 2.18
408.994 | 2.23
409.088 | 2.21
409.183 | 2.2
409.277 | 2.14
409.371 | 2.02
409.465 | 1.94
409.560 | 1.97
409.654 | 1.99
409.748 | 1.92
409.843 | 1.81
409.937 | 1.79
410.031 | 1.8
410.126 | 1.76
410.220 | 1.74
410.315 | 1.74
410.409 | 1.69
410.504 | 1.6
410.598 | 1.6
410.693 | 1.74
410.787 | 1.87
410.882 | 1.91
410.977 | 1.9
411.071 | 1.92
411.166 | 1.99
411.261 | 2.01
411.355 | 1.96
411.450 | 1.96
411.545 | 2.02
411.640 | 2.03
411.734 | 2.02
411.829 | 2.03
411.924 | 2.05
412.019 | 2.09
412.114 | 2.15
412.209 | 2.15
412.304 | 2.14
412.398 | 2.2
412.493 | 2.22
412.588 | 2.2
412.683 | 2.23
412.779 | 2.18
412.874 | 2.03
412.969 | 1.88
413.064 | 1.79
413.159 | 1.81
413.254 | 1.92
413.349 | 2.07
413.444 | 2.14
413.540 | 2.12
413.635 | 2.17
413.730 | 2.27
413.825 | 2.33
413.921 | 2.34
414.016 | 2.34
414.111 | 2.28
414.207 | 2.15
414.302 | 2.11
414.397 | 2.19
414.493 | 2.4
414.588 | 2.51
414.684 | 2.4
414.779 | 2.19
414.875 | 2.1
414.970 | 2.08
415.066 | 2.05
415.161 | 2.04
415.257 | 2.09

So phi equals 5.04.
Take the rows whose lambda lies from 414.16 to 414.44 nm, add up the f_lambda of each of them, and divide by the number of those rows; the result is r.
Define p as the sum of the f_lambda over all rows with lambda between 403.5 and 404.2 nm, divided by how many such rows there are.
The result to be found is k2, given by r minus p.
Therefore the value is -0.18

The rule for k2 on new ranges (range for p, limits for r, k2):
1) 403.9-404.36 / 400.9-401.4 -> -0.12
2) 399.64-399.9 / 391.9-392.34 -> -0.21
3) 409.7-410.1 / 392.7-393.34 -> -0.53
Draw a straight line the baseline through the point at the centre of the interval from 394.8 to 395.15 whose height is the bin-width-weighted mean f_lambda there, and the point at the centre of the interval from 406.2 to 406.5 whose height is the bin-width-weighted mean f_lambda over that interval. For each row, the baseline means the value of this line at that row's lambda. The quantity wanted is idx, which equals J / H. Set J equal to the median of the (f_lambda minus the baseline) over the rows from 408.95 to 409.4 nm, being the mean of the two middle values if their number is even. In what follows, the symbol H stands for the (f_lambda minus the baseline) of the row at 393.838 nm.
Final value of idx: 0.2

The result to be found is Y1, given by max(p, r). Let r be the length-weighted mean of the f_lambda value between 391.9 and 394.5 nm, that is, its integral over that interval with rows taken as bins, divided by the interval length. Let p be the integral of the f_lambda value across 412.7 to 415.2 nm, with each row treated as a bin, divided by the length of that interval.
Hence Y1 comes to 2.15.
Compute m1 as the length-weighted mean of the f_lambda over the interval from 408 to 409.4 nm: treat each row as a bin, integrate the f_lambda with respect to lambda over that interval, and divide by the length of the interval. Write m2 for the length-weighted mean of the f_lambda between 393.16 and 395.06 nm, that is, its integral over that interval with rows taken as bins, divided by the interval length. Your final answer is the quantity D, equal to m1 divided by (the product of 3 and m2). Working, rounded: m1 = 2.13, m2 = 1.55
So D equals 0.46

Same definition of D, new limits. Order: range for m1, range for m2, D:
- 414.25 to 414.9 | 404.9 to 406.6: 0.35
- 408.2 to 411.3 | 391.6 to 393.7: 0.43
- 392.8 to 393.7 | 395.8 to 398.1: 0.27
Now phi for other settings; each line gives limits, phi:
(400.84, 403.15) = 5.20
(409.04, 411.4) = 4.46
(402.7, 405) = 5.16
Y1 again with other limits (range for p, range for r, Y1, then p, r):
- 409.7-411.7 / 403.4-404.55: 2.34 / 1.85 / 2.34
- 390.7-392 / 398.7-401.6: 2.14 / 1.88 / 2.14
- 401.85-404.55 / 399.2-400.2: 2.27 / 2.27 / 2.08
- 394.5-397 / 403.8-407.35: 2.22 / 1.64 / 2.22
